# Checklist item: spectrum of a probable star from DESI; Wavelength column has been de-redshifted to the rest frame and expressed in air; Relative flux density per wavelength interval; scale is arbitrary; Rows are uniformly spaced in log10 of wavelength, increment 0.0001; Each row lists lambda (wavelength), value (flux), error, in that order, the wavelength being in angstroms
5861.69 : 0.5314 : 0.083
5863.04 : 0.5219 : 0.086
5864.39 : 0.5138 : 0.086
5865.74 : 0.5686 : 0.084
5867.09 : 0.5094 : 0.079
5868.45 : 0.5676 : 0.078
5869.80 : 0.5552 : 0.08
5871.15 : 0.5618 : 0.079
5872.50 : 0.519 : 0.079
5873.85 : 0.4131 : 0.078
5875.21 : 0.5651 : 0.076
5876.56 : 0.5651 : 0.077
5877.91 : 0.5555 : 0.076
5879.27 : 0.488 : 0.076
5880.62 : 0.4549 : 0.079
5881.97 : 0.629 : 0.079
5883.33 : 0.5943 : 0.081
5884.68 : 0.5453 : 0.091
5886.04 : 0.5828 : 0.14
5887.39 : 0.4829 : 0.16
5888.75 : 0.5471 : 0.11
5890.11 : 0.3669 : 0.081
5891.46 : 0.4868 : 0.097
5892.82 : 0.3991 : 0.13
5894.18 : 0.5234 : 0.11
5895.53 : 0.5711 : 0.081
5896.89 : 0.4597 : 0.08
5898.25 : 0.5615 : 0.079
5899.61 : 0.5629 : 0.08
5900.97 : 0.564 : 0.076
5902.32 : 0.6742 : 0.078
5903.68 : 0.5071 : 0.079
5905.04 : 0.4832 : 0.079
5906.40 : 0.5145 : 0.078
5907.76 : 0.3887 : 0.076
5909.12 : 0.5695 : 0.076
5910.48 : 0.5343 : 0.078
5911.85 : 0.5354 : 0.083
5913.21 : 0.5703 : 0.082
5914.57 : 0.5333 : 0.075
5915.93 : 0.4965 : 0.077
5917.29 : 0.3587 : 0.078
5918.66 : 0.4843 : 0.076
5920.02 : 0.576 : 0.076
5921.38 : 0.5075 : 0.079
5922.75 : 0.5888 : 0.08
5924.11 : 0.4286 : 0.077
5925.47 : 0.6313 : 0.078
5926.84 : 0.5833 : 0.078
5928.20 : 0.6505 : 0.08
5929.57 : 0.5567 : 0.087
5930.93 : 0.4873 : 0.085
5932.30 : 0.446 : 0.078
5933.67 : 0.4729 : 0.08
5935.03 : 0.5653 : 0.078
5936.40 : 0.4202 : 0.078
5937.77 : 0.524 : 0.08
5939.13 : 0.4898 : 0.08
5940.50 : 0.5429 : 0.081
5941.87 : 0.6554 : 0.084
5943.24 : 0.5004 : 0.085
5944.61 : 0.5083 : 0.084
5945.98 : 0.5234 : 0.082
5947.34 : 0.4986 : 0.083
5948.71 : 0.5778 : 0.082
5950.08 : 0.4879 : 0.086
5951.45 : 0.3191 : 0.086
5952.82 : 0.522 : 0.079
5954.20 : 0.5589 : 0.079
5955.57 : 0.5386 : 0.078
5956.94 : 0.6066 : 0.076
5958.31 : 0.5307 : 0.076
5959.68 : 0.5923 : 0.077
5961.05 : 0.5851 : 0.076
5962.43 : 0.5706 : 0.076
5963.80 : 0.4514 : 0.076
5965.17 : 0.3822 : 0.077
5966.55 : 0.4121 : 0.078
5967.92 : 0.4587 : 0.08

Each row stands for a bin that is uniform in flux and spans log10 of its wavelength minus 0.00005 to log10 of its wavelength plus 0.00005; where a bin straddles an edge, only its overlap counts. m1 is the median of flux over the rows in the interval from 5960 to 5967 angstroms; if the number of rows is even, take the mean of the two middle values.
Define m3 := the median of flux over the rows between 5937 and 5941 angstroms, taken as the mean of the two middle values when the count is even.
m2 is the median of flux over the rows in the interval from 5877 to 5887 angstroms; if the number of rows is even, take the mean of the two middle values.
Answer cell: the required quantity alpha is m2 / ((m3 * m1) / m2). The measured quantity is 1.30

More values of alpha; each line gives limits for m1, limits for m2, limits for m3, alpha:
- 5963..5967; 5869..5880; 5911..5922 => 1.44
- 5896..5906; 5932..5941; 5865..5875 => 0.77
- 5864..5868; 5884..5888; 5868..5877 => 1.03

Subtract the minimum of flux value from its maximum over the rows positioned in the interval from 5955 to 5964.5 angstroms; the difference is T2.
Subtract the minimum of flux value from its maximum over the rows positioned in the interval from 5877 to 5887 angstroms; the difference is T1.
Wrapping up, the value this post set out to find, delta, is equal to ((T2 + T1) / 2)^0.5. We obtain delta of 0.41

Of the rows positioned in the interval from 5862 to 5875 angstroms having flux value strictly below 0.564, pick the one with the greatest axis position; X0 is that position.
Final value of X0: 5873.85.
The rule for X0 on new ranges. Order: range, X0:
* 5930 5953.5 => 5952.82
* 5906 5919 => 5918.66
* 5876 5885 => 5884.68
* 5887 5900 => 5899.61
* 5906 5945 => 5944.61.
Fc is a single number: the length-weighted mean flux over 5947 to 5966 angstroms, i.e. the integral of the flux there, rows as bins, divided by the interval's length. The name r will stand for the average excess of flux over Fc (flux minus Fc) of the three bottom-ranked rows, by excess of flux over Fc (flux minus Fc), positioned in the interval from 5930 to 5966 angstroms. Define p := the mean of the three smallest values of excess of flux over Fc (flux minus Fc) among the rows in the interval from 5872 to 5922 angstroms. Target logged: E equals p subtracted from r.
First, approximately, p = -0.14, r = -0.14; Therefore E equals 0.002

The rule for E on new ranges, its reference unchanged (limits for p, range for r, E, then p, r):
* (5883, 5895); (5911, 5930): 0.008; -0.10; -0.09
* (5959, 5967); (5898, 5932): -0.023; -0.10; -0.12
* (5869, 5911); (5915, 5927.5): 0.039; -0.13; -0.09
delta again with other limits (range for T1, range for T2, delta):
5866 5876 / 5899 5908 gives 0.47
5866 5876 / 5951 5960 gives 0.47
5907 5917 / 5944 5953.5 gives 0.47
